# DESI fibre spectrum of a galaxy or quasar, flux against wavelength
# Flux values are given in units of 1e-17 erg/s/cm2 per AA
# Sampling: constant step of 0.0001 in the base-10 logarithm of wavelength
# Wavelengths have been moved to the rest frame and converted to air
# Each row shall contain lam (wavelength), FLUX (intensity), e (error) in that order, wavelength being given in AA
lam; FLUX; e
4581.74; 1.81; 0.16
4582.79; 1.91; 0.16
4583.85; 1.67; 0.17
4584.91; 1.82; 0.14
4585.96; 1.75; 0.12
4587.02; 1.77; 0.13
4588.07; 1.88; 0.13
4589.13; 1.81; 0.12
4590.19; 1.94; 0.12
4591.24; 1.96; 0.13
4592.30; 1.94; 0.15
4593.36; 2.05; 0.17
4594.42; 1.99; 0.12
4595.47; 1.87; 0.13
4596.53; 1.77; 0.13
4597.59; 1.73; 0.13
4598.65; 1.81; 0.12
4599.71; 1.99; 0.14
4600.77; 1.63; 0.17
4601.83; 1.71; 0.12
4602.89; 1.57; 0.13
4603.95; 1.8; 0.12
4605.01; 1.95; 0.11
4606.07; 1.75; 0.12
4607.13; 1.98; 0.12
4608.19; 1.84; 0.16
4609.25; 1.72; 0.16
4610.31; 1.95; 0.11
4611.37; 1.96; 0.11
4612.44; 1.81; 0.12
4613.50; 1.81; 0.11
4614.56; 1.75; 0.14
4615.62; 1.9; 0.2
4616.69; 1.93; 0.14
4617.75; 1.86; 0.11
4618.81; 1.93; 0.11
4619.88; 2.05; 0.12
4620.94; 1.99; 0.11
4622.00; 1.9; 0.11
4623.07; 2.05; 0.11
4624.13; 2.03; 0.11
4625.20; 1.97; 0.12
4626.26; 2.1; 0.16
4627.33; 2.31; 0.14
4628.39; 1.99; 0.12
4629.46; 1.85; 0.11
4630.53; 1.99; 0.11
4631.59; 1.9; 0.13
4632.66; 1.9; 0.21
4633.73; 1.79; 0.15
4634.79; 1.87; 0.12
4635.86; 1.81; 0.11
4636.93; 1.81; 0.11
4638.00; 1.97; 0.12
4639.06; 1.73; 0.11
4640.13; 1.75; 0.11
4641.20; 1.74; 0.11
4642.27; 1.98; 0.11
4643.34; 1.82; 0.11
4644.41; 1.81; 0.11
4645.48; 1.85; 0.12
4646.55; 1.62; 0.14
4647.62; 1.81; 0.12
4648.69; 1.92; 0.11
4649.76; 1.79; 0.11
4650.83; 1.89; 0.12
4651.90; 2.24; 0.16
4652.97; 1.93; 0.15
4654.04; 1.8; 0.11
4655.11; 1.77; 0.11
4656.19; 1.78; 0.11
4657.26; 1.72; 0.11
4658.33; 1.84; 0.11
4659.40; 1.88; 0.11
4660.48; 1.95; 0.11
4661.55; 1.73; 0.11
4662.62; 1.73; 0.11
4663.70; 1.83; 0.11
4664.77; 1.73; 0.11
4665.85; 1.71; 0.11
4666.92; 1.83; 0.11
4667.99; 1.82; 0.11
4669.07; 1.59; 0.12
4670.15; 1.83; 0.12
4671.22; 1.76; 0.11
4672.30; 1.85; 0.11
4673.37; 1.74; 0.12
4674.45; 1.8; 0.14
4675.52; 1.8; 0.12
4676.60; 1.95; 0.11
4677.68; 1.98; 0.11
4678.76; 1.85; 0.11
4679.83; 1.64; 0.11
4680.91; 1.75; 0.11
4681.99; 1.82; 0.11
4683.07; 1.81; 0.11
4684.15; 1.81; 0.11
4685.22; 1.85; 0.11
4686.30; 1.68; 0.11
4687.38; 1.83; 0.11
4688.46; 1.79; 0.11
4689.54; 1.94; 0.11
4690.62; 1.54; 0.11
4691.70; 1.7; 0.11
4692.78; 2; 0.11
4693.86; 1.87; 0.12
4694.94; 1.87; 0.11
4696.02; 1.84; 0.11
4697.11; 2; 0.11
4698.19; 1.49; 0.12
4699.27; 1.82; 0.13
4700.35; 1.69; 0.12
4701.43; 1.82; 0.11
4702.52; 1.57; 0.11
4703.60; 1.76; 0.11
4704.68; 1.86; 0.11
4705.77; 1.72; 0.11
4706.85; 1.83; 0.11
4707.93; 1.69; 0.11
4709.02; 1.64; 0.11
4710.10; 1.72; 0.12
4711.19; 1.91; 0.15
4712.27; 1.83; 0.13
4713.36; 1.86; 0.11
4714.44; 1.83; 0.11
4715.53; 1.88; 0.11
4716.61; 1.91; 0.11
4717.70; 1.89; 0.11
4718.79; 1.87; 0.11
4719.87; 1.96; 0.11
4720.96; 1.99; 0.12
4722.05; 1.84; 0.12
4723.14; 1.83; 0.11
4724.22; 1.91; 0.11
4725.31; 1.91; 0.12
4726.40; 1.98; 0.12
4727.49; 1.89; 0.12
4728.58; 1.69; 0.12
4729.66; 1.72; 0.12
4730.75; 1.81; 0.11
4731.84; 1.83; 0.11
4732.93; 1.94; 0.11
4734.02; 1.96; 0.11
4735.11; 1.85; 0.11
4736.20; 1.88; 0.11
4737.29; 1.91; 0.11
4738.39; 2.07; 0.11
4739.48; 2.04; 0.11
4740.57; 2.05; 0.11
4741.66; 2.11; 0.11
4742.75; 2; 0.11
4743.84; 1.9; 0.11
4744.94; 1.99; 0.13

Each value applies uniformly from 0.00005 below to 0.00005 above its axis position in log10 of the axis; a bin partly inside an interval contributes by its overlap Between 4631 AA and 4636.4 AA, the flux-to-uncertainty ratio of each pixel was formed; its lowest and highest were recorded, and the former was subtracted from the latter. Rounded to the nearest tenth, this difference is 7.4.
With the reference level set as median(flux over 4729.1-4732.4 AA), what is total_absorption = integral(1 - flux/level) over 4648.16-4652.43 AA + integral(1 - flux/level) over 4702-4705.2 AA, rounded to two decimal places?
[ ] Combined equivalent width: -0.21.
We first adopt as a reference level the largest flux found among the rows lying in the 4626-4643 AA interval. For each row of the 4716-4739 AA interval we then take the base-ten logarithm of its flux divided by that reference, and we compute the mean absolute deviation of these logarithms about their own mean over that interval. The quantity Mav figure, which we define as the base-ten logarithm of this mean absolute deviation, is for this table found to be -1.83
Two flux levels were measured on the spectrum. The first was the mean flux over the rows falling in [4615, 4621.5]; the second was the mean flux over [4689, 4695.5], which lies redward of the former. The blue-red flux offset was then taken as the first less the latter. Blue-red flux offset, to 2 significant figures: 0.12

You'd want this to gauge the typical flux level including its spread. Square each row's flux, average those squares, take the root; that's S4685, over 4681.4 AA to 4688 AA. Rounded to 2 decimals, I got 1.80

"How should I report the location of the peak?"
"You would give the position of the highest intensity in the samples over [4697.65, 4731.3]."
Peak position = 4720.96 AA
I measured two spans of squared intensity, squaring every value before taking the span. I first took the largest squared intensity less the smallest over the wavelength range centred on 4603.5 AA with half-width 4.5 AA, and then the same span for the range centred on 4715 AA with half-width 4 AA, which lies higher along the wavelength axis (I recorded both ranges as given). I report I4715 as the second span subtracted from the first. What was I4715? 1.2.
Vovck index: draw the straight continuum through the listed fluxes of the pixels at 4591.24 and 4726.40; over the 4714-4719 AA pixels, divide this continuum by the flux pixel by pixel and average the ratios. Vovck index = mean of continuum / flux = 1.05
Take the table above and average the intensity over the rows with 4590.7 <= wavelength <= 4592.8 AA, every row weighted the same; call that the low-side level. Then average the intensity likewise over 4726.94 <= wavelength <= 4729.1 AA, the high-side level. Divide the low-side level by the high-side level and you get 1.09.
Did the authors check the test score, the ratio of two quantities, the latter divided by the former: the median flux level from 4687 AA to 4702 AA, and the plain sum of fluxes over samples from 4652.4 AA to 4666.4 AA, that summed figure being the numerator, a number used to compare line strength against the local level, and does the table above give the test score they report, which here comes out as 13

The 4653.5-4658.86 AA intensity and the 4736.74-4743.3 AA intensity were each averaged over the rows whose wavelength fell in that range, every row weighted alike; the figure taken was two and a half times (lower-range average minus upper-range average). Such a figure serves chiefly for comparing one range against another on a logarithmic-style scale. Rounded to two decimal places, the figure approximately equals -0.62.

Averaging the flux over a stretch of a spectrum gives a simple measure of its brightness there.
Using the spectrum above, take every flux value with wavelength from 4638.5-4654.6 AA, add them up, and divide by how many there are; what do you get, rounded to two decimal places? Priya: 1.85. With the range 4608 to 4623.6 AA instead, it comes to 1.90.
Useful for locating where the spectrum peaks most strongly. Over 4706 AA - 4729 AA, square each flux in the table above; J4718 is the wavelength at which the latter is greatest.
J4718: 4720.96 AA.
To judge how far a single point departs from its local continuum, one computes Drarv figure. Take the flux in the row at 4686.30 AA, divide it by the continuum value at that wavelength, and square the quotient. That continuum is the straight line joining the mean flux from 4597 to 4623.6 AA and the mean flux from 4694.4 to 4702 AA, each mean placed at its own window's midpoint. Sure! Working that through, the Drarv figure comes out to 0.87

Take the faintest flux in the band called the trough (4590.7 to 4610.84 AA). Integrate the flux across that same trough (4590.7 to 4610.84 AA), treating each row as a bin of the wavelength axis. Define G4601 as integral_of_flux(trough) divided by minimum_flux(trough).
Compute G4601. 23.6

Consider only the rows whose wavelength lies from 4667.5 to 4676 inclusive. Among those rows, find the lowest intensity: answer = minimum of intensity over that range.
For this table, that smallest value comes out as 1.59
